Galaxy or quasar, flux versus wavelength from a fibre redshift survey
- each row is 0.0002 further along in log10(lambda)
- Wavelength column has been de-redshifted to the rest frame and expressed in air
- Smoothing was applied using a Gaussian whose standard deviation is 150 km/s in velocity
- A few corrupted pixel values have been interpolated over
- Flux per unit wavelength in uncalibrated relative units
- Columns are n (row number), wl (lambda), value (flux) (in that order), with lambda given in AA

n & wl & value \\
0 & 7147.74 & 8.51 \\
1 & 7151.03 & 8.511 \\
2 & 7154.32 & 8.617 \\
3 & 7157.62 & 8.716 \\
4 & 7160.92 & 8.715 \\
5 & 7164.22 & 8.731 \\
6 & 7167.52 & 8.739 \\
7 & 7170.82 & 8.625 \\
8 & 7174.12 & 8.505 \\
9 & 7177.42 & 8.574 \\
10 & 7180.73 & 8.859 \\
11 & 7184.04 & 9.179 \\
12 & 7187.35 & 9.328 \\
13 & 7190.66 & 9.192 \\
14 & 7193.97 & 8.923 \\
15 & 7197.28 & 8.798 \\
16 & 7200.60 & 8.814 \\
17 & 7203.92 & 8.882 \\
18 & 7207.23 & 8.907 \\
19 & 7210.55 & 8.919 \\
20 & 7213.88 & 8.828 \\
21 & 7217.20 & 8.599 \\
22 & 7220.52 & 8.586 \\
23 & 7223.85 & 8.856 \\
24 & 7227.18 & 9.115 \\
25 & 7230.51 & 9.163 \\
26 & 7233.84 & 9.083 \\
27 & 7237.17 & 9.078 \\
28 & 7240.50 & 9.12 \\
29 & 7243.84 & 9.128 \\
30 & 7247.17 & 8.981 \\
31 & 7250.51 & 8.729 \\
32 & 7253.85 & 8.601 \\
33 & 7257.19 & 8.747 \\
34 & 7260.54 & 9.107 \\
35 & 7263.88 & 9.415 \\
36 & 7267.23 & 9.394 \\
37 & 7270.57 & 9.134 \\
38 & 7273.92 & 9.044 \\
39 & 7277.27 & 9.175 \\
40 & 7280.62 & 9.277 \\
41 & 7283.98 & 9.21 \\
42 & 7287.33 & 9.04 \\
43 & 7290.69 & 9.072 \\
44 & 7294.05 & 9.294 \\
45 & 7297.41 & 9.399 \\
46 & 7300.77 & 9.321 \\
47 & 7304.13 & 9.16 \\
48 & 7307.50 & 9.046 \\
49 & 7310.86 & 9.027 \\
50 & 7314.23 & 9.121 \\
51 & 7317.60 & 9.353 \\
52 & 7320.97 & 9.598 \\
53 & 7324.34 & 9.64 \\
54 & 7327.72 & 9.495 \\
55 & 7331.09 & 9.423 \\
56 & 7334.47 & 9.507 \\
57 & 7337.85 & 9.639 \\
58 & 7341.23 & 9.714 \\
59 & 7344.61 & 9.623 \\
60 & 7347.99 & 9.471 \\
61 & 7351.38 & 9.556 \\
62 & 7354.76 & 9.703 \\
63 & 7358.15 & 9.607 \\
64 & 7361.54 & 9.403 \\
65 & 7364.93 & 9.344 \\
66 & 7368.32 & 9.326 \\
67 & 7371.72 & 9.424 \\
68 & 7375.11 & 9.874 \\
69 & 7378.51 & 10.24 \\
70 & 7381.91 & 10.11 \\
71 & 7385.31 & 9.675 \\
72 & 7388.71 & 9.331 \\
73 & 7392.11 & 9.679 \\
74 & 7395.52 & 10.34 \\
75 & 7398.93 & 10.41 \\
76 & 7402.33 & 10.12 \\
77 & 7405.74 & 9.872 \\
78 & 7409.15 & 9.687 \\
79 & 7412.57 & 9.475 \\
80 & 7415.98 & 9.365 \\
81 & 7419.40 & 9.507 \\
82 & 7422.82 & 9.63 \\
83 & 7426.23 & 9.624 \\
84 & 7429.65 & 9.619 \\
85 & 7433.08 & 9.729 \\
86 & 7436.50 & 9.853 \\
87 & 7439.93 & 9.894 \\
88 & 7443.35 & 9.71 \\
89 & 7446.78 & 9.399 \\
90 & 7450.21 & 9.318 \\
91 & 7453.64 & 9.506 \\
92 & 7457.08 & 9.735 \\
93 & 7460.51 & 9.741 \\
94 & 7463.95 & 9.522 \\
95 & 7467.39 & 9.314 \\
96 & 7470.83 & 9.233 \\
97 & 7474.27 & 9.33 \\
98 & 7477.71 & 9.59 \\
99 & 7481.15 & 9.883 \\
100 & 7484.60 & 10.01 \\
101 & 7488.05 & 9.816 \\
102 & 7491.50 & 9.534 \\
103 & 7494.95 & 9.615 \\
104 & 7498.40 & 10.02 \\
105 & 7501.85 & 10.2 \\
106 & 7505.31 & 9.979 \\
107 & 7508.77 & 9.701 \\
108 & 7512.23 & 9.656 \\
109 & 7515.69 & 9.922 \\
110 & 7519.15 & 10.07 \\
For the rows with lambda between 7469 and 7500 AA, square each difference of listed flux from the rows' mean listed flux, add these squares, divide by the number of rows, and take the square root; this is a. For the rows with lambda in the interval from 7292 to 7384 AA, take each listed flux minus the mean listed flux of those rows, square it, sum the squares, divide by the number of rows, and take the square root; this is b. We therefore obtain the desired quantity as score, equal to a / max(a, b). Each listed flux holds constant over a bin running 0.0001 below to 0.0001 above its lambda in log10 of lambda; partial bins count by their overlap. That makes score 0.96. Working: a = 0.267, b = 0.28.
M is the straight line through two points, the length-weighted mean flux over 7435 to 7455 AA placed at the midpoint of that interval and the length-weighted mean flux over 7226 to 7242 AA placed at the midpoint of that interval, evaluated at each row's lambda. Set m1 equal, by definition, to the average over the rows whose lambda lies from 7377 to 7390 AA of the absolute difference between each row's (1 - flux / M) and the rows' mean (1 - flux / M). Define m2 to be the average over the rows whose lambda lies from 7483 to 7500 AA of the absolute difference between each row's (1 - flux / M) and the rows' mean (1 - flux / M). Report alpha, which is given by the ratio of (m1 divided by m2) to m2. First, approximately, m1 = 0.036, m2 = 0.019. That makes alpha 103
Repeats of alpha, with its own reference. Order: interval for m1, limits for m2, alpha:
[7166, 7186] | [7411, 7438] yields 185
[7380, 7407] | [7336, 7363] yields 326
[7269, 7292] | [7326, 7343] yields 99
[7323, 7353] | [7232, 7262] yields 22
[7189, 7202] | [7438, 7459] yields 39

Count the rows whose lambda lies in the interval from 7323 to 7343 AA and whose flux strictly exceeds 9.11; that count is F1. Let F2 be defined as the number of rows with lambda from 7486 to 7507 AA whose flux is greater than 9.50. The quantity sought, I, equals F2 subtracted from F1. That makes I 0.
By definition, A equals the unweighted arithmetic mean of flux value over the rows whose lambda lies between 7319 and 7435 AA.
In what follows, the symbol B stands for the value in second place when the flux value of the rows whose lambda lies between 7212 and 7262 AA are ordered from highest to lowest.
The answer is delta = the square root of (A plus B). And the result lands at 4.34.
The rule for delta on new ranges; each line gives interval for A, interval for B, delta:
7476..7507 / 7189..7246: 4.36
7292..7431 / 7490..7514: 4.43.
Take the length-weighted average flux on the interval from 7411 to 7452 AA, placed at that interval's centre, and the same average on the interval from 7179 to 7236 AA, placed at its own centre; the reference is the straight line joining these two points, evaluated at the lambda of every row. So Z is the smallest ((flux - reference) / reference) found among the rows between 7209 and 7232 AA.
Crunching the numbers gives -0.0439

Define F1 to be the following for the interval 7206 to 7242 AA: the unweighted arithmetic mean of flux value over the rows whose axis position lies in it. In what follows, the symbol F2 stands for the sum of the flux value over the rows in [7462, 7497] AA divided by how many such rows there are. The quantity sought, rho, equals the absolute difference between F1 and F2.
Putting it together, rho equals 0.7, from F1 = 8.93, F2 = 9.58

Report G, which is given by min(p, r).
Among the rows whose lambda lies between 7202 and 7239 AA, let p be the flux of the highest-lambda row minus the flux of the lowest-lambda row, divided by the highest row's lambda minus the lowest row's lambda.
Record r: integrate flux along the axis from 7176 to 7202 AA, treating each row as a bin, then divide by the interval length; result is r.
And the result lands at 0.0059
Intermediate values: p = 0.006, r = 9.0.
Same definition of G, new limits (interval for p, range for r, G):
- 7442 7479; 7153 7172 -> -0.0035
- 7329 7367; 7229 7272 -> -0.0023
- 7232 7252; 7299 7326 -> -0.0212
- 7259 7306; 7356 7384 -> 0.0012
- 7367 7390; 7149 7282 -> 0.0002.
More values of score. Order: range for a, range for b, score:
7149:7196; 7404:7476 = 1.00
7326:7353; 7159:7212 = 0.42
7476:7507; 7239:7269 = 0.80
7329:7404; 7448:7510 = 1.00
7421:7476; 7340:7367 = 1.00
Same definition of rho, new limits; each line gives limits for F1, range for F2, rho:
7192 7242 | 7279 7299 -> 0.3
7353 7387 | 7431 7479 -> 0.1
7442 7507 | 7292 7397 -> 0.1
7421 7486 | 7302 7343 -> 0.2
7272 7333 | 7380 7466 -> 0.5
